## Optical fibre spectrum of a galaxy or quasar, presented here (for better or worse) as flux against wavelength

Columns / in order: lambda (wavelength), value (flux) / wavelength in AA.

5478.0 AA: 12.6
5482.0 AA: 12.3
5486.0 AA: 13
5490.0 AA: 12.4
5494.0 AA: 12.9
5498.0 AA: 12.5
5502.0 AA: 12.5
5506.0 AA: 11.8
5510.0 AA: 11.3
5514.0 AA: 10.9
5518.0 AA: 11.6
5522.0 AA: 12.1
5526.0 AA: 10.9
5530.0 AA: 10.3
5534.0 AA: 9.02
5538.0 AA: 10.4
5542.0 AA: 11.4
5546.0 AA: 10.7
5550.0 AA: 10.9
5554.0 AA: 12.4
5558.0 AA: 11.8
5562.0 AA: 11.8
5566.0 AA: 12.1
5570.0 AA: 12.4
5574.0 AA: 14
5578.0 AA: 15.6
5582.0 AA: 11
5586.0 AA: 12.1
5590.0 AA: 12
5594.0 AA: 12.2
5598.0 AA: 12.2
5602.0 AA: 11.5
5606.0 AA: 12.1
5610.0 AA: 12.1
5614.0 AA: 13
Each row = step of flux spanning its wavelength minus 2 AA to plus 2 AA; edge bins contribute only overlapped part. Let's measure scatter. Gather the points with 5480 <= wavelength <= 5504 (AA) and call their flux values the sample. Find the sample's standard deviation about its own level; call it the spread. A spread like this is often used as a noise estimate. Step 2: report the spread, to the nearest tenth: 0.3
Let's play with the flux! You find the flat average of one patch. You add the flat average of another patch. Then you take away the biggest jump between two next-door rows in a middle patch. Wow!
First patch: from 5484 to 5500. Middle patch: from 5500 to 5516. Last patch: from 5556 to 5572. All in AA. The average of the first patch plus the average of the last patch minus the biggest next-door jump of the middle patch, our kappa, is 24.0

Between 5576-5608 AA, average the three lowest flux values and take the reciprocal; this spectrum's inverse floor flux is 0.0870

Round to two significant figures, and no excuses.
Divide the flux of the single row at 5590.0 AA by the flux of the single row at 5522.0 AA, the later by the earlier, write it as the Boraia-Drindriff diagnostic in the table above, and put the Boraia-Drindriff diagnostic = 0.99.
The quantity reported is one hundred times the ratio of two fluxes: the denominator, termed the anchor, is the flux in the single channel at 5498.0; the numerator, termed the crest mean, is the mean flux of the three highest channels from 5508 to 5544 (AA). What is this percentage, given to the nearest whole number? 94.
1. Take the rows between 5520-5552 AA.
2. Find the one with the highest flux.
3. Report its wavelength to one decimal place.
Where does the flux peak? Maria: 5522.0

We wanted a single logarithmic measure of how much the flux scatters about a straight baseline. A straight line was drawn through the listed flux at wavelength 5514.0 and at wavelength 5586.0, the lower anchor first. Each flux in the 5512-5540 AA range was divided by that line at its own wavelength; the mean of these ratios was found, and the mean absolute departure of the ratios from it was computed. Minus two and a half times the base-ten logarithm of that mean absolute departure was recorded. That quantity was 2.8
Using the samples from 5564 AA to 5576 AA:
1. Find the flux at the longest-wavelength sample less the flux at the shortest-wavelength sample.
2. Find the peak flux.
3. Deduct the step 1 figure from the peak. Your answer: 12.1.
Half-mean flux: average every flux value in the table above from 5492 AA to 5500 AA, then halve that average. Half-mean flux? 6.35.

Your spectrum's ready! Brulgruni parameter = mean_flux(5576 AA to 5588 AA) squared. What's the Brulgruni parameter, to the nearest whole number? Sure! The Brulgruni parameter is 166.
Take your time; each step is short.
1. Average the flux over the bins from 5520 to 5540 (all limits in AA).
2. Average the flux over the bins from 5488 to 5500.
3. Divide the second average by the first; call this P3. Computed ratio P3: 1.19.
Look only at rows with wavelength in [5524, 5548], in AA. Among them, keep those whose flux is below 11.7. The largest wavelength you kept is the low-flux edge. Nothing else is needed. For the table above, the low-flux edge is 5546.0 AA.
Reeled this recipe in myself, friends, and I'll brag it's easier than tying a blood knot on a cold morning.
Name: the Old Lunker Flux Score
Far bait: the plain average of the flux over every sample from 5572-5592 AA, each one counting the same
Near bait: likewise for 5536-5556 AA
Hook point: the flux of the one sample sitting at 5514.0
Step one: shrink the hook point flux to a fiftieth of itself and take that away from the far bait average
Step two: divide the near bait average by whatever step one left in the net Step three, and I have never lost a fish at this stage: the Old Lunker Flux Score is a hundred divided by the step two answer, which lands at 114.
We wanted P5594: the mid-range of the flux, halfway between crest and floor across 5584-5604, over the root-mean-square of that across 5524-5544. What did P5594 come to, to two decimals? 1.14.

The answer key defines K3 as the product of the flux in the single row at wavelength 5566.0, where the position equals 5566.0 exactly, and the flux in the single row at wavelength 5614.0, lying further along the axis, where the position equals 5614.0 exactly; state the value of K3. 157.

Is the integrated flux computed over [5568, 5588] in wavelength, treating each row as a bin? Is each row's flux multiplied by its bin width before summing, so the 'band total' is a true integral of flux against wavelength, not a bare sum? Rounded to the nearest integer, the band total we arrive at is 260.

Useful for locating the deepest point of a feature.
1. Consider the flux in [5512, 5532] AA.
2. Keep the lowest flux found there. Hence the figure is 10.3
